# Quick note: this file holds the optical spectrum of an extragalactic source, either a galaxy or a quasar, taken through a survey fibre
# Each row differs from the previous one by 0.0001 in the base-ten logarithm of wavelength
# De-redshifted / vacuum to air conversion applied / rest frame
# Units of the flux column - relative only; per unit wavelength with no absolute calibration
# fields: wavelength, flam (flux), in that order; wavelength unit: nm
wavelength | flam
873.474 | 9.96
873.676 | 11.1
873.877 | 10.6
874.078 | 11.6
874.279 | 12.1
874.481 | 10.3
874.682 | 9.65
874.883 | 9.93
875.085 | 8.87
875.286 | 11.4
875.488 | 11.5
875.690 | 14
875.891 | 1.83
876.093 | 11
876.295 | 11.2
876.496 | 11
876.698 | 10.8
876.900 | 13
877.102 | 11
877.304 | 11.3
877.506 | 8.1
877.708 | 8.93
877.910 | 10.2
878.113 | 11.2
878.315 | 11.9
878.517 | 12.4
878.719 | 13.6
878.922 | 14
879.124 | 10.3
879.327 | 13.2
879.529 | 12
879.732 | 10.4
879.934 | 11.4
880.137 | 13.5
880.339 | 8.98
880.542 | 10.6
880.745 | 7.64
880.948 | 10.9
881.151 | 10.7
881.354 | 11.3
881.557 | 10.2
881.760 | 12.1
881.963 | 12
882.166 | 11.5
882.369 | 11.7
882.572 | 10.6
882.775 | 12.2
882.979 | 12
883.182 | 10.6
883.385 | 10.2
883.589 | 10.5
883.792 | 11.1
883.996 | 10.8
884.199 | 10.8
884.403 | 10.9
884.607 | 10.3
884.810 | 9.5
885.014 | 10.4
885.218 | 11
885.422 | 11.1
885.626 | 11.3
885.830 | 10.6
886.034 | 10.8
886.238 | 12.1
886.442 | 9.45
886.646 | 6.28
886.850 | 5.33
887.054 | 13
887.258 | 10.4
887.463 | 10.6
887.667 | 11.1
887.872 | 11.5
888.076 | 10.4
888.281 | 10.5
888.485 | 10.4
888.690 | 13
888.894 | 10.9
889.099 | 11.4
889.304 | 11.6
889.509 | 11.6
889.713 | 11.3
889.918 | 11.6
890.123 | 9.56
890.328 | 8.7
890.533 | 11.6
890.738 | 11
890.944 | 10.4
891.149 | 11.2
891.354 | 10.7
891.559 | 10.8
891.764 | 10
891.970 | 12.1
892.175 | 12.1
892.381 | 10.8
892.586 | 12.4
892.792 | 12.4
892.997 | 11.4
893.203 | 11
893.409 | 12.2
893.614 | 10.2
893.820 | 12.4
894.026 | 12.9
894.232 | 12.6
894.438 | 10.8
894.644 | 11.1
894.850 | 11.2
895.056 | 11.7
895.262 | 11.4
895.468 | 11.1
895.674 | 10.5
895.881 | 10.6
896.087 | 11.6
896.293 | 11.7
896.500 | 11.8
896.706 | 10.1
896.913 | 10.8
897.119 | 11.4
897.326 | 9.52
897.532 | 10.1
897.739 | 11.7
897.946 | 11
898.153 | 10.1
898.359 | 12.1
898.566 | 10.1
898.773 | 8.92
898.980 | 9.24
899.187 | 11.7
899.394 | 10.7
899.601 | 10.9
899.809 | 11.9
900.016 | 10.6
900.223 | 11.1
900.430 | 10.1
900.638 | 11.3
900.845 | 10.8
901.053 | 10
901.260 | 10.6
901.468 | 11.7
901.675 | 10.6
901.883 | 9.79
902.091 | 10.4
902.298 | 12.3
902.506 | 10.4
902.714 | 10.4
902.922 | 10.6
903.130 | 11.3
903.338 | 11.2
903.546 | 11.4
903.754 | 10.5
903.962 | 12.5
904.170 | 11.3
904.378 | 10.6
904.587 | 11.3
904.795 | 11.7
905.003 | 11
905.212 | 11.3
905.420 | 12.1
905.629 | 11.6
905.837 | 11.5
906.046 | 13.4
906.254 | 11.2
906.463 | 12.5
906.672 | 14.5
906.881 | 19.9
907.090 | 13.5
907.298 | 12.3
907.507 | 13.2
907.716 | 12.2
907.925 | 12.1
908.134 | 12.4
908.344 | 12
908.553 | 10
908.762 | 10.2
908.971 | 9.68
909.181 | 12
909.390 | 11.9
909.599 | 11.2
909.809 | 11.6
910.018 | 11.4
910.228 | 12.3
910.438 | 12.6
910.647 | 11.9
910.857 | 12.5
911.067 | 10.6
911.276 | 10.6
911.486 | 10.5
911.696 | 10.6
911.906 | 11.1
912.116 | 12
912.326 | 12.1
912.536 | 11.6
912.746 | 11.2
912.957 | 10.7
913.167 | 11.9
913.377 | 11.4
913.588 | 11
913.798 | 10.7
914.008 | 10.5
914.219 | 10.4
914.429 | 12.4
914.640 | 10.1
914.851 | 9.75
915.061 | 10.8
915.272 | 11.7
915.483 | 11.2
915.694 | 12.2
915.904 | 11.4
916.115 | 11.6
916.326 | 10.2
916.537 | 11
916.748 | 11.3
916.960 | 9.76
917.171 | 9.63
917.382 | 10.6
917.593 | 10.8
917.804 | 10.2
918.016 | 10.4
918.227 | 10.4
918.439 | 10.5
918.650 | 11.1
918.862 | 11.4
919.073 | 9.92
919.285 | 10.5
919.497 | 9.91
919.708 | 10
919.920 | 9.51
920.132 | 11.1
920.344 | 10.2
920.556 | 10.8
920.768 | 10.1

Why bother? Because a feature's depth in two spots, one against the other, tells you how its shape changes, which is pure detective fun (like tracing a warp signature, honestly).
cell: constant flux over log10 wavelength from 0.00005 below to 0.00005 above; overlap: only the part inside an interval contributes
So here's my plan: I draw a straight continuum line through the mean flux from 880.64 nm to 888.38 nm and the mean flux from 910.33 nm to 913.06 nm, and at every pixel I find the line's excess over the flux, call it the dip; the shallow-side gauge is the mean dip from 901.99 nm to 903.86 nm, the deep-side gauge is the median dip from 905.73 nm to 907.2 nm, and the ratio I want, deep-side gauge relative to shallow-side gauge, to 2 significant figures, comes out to -11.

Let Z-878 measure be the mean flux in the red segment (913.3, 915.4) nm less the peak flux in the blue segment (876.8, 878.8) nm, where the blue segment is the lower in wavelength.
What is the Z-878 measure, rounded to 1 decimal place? -2.7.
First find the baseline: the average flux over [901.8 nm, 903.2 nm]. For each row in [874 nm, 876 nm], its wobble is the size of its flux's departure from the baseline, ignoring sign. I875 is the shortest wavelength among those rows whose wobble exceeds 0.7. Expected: 874.078 nm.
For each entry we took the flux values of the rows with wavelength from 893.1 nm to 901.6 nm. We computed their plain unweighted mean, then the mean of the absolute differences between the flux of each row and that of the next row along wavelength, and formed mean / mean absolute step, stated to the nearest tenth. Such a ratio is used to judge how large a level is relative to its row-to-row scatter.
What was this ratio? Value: 11.8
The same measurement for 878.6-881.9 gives 5.8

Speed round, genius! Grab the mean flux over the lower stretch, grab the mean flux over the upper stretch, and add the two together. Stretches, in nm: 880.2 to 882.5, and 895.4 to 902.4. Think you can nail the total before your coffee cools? 21.5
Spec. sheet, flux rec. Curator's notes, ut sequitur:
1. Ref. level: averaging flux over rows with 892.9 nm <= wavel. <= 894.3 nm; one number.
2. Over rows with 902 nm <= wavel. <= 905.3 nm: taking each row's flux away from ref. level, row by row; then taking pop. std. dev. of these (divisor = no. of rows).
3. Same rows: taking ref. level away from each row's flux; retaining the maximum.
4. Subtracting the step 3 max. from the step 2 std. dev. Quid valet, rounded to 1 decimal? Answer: -0.1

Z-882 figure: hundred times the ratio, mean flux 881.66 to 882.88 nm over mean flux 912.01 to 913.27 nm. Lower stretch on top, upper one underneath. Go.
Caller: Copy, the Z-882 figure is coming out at 101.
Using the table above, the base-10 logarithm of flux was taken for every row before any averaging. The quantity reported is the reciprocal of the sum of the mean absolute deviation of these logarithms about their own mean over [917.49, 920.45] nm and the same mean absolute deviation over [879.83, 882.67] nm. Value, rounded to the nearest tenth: 17.3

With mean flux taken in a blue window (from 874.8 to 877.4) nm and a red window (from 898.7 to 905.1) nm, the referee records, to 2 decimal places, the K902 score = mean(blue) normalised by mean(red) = 0.97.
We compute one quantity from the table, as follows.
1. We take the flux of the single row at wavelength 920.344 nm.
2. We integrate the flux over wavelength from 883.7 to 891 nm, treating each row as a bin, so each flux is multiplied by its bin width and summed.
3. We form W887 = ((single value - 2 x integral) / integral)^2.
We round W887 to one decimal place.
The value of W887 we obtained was 3.5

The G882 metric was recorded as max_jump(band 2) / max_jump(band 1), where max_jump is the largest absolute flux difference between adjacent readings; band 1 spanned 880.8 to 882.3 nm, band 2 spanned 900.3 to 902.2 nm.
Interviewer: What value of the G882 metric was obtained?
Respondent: 0.63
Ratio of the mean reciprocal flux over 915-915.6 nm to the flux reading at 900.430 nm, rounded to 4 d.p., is 0.0088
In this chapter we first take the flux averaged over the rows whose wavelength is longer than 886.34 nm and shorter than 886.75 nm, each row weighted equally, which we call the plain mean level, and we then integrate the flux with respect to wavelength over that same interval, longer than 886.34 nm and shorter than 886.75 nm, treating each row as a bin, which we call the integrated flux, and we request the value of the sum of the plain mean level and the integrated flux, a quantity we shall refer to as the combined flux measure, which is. 11.1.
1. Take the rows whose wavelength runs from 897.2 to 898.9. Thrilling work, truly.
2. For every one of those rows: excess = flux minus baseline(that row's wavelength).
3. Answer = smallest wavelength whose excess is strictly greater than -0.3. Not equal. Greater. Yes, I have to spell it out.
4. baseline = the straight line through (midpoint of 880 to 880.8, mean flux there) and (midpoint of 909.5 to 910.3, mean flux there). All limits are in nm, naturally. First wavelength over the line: 897.739 nm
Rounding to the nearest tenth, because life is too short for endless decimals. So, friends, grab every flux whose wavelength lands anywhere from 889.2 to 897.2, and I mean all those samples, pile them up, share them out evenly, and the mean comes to 11.2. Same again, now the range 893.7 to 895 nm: 11.8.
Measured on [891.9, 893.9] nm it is 11.7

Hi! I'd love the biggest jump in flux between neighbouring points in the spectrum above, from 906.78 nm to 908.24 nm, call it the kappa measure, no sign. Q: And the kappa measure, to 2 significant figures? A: 6.4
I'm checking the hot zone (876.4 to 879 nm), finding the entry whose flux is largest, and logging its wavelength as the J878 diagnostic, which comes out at 878.922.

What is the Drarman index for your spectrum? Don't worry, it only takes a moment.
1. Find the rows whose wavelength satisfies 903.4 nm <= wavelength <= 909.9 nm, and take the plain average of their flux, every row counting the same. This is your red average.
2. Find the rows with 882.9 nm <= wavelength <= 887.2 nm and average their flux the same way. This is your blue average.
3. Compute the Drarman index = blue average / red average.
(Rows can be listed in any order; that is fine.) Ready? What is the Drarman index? 0.86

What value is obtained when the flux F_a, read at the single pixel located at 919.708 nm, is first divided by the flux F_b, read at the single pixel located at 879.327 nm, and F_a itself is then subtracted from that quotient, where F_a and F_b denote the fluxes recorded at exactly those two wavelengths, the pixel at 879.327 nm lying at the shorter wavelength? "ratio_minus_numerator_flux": -9.2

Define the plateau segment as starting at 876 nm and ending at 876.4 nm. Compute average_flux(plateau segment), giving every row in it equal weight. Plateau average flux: 11.1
